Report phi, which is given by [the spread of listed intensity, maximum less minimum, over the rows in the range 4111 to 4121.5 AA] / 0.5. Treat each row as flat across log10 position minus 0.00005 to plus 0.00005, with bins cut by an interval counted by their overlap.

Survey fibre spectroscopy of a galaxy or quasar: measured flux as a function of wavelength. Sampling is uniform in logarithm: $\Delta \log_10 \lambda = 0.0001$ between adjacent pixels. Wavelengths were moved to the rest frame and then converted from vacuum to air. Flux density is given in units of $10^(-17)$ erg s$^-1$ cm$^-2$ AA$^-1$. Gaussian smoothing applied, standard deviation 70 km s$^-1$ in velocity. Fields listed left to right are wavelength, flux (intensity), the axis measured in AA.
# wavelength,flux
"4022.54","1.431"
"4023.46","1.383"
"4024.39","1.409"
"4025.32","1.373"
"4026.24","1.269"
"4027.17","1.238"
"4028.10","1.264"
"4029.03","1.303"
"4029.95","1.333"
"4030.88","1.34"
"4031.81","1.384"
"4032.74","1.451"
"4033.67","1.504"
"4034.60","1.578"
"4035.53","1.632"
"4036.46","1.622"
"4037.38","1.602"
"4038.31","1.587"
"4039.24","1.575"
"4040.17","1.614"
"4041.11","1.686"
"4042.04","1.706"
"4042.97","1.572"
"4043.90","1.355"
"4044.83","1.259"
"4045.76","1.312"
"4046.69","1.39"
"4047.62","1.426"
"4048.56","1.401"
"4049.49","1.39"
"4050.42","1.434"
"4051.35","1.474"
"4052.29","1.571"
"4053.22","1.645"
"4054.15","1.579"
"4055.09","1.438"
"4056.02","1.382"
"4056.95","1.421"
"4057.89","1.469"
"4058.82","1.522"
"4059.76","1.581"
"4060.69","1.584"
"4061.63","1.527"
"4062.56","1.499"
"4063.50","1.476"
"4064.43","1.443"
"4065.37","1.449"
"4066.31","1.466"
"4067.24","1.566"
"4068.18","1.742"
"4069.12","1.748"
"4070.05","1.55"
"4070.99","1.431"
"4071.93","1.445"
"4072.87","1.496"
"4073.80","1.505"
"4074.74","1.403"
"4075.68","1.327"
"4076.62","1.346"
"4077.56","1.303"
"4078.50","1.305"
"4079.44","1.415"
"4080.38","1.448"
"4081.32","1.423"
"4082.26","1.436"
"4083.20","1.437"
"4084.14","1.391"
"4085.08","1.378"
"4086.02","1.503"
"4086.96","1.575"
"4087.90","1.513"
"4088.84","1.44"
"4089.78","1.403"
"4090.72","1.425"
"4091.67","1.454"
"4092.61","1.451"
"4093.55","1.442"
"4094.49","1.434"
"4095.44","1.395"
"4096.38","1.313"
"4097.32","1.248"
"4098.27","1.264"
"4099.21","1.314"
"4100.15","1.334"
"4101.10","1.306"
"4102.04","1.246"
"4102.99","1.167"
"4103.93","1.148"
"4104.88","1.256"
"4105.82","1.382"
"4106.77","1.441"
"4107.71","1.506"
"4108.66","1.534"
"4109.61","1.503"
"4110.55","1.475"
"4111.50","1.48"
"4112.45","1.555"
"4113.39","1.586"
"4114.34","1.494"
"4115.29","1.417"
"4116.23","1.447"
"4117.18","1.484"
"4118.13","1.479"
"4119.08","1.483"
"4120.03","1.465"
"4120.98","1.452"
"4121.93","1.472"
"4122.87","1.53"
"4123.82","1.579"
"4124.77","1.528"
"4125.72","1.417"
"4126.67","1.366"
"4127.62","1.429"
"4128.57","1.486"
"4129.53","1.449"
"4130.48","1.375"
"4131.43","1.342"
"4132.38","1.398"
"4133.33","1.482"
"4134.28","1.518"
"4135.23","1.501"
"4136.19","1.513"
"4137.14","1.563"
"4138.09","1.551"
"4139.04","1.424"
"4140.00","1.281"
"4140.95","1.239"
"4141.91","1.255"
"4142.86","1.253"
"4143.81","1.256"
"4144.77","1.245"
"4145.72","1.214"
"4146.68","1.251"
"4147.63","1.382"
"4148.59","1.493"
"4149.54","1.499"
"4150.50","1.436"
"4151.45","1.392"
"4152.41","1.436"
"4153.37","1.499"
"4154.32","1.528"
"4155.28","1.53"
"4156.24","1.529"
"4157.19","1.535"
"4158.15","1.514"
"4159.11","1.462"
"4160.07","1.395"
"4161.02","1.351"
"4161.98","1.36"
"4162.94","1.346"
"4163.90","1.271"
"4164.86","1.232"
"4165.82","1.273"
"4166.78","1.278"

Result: 0.34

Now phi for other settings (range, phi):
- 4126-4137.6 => 0.44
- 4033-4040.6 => 0.26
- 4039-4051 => 0.89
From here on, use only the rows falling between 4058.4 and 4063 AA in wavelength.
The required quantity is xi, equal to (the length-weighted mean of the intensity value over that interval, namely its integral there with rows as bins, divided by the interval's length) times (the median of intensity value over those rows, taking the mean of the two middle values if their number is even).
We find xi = 2.4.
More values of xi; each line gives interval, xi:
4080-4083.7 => 2.1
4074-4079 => 1.8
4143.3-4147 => 1.5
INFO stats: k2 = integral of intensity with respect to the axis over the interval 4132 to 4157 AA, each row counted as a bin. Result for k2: 35.3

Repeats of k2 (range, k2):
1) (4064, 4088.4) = 35.7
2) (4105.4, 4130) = 36.4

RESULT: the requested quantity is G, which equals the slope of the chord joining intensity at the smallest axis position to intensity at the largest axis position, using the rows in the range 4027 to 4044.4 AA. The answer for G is 0.007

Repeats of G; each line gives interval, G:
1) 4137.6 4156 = -0.001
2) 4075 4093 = 0.007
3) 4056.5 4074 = 0.005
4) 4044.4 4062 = 0.016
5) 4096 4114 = 0.016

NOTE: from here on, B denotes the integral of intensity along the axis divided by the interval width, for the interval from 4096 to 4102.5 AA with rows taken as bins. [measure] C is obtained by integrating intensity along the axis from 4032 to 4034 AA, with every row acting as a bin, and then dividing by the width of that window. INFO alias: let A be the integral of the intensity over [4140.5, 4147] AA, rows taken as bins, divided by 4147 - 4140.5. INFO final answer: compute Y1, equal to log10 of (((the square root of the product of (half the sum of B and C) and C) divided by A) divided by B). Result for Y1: -0.05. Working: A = 1.24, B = 1.29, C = 1.46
